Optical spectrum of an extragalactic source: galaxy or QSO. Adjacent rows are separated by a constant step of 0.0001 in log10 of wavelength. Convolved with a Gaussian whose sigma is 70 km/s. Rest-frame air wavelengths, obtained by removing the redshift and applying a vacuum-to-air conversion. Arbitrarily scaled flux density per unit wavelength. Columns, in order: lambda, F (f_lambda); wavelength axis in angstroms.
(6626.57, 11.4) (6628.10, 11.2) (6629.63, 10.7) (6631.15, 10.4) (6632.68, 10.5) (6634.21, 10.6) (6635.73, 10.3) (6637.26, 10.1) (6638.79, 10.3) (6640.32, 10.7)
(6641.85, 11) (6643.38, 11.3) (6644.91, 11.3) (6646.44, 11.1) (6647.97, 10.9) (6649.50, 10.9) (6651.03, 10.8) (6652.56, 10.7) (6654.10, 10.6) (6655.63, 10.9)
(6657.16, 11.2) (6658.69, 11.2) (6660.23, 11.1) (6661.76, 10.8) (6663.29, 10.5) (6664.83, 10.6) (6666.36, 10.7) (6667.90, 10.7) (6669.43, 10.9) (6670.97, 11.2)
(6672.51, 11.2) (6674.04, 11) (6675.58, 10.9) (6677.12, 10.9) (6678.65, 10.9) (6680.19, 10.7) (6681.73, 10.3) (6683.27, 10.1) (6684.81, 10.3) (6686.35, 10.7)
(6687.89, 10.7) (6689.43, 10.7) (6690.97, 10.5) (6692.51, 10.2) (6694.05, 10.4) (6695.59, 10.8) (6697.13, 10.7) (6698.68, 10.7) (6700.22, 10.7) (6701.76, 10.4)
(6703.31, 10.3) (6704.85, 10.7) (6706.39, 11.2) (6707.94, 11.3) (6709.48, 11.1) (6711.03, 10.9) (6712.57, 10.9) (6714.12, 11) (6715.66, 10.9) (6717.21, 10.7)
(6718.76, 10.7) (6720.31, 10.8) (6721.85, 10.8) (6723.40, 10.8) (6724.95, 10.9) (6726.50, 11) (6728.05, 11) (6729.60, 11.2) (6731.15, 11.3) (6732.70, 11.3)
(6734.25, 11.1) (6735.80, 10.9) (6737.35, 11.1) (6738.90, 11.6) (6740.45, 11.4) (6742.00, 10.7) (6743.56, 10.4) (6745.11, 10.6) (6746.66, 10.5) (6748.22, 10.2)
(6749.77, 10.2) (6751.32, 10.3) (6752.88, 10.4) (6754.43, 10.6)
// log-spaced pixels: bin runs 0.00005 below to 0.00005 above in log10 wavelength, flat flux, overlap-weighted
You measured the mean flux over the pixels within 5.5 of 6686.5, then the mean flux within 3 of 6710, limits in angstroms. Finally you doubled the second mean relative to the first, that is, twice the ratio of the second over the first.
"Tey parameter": 2.11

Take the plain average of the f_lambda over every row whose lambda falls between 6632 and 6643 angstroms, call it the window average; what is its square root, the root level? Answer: 3.24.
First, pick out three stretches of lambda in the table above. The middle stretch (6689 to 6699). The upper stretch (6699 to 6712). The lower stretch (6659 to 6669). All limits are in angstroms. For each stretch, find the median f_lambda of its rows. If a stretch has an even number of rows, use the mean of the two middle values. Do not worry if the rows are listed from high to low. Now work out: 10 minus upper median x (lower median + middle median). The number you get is -221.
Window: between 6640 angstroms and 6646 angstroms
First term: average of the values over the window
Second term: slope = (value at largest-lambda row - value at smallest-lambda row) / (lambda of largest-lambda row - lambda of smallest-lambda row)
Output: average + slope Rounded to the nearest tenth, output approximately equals 11.2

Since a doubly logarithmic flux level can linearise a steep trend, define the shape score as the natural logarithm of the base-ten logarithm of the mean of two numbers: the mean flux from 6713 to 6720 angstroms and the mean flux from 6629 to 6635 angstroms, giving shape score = 0.028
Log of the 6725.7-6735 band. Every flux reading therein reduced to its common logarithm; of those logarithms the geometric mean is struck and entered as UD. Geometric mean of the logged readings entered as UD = 1.05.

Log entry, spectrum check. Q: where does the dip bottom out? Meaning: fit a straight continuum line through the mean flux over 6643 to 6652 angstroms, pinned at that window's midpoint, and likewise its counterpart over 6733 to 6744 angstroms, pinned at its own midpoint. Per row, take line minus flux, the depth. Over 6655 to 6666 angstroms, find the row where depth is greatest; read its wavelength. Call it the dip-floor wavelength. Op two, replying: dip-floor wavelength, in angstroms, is 6663.29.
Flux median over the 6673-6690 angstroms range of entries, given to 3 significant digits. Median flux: 10.7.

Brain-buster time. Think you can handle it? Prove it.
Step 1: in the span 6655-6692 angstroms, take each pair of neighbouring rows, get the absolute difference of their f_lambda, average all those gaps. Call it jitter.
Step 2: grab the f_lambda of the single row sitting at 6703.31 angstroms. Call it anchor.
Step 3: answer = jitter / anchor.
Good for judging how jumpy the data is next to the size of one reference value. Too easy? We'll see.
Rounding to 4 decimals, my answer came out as 0.0152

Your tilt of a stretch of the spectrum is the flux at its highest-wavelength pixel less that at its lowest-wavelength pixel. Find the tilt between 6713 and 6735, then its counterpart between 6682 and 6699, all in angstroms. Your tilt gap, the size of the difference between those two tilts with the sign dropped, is 0.50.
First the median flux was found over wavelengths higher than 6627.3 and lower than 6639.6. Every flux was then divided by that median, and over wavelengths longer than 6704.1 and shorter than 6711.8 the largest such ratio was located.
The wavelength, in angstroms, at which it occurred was 6707.94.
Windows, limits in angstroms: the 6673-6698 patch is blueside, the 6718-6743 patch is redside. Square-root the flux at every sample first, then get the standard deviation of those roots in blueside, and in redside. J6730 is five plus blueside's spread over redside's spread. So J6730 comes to 6.07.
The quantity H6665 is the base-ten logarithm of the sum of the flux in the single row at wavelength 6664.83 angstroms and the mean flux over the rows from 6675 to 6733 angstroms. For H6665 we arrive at 1.33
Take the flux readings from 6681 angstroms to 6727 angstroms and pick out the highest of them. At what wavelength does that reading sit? 6707.94 angstroms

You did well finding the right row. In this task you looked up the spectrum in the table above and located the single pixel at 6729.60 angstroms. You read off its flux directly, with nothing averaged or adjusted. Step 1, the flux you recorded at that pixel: 11.2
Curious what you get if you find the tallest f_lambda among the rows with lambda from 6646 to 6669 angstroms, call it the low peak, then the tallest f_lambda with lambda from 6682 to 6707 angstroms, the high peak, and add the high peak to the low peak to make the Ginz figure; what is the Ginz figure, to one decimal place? 22.4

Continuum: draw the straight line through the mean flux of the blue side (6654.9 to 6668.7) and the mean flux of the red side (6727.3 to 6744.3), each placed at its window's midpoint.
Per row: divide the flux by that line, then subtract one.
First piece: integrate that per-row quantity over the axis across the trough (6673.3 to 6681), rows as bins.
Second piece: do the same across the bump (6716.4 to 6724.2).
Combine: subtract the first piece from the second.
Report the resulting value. -0.18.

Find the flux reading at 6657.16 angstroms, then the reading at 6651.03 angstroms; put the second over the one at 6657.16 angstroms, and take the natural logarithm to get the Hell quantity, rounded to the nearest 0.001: -0.036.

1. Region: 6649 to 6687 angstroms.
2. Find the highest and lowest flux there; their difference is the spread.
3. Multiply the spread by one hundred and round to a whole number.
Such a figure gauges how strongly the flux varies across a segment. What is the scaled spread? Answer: 110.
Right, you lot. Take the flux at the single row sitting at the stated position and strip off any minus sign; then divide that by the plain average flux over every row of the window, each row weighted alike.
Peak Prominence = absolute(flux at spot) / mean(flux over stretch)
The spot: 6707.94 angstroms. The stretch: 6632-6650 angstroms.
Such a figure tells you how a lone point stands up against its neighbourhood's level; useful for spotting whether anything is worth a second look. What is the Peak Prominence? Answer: 1.05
